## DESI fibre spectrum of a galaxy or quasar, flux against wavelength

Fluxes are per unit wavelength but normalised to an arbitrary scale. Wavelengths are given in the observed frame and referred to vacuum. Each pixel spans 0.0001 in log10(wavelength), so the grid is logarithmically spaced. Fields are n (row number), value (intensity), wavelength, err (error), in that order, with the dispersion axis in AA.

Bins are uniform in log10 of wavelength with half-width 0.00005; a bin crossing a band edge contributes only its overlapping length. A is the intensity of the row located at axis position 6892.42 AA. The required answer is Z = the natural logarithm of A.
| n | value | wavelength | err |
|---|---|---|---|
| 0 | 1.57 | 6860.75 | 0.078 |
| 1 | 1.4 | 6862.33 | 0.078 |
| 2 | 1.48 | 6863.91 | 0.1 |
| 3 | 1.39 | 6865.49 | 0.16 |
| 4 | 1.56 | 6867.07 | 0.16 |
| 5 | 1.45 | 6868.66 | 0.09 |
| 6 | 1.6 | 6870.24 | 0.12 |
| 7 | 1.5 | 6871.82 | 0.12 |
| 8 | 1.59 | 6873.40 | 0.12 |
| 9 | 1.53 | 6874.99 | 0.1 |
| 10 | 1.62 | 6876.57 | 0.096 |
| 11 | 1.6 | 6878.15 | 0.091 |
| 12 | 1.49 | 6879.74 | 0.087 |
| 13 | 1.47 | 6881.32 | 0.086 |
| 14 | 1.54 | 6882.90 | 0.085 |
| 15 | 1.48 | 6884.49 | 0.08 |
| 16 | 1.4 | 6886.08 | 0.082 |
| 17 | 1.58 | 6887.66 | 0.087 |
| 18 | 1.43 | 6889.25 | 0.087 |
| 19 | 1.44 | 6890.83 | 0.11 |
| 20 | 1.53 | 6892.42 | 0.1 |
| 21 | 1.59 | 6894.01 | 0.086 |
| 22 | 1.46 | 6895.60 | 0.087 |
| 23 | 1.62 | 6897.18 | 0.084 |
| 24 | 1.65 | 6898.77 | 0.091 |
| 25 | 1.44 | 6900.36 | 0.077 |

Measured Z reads 0.43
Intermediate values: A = 1.53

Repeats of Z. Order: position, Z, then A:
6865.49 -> 0.33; 1.39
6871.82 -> 0.41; 1.5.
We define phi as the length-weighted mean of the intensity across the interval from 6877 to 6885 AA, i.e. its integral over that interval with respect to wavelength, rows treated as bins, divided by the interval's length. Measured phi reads 1.52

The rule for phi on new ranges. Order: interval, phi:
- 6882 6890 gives 1.49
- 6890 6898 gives 1.53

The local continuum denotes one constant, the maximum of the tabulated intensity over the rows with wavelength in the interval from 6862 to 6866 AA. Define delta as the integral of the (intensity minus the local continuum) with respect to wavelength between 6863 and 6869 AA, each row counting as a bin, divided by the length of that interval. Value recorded -0.010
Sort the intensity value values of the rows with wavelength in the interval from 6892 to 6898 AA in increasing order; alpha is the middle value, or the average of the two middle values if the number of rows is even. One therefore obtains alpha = 1.56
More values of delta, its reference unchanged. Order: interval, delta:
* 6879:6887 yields -0.002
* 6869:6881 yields 0.074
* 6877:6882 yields 0.048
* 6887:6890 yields 0.023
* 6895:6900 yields 0.089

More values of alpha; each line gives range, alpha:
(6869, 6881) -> 1.59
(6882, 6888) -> 1.51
